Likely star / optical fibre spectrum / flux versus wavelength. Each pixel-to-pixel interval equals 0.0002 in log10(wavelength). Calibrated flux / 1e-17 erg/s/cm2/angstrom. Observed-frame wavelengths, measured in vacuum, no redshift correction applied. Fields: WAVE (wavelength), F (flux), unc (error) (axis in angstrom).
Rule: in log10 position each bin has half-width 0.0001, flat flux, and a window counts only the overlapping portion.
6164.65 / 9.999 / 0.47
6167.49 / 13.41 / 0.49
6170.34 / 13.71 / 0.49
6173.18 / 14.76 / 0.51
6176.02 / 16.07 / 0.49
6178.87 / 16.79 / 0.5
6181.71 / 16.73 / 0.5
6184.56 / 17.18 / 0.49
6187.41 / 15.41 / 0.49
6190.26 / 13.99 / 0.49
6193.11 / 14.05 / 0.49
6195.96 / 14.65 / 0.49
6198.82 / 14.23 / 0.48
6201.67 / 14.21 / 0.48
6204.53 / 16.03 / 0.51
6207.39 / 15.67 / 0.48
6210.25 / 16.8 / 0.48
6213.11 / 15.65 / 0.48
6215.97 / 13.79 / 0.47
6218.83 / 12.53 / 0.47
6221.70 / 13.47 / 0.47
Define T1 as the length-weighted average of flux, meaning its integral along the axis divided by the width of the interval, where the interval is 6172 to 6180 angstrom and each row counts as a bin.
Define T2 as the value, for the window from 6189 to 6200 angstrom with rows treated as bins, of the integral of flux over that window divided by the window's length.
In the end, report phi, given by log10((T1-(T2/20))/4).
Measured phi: 0.579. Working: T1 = 15.9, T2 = 14.2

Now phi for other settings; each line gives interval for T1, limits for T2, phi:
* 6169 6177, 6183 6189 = 0.544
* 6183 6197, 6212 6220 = 0.556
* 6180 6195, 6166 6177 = 0.567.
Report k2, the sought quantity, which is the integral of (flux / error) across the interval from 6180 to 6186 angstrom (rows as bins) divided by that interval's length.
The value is 34.2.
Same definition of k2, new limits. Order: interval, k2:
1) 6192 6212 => 31.0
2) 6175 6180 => 33.2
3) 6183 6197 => 30.8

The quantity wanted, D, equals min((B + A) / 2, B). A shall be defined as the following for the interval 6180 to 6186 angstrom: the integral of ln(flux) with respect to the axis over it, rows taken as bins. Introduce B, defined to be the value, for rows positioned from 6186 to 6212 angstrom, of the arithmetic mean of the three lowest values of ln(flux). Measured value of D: 2.645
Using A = 17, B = 2.64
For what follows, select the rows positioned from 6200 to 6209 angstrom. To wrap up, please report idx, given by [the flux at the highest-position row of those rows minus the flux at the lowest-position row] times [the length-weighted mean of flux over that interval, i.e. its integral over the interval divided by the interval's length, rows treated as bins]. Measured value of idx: 22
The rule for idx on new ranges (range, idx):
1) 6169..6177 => 35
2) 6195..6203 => -6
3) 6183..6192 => -49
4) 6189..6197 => 9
